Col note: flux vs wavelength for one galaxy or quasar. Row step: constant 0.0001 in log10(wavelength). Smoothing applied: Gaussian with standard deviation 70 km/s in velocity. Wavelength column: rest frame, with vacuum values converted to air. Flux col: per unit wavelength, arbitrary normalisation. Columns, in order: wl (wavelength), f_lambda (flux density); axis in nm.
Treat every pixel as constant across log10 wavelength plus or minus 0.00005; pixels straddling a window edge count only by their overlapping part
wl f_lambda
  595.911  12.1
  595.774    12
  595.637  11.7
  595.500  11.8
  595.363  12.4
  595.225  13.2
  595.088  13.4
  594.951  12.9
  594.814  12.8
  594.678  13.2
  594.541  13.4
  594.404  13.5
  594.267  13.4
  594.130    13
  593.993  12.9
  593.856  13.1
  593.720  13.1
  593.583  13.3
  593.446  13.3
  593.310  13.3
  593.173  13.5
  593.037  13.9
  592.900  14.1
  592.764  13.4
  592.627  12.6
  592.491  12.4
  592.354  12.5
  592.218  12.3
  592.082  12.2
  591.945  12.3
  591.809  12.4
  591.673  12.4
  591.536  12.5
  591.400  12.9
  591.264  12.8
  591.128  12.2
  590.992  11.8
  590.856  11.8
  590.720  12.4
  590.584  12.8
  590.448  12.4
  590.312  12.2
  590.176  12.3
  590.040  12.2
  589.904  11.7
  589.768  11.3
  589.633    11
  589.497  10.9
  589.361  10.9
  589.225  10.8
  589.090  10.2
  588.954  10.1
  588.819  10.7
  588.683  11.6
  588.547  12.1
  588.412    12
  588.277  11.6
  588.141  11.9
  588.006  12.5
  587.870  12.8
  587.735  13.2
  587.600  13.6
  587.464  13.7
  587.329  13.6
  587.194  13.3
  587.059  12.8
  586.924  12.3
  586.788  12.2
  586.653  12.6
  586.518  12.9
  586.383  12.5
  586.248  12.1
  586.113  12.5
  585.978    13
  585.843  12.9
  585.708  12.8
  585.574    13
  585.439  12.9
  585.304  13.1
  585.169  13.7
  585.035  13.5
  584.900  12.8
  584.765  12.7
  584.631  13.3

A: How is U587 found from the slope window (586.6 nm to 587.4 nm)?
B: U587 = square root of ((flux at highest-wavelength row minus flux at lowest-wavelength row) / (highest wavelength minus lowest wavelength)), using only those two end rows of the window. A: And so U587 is 1.2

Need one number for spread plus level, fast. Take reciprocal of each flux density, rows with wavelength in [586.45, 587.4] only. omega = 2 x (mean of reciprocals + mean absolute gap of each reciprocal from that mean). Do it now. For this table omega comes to 0.161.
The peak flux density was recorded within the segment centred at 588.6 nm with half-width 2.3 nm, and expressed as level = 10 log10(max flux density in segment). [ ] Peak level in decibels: 11.4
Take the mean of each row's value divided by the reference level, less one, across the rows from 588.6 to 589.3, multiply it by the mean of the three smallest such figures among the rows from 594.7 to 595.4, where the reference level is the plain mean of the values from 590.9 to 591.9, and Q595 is -0.0031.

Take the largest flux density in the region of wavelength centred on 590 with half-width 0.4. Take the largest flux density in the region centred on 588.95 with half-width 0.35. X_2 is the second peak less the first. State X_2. -0.7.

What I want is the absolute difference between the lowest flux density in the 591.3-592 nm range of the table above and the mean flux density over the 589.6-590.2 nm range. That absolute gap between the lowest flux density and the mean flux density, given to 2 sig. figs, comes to 0.60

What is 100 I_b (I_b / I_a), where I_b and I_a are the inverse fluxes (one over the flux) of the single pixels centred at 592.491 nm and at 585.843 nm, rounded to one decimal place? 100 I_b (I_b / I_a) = 8.4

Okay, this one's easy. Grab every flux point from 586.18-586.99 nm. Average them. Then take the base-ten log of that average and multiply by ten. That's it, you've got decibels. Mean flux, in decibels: 10.9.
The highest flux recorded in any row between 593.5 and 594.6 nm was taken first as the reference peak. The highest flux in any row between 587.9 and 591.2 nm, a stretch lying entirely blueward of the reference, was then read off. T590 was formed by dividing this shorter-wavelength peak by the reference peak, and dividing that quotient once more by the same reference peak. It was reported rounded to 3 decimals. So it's 0.070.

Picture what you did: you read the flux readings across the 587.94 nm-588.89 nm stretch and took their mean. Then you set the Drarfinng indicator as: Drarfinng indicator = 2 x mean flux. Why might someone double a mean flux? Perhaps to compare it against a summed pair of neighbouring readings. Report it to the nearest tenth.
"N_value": 23.5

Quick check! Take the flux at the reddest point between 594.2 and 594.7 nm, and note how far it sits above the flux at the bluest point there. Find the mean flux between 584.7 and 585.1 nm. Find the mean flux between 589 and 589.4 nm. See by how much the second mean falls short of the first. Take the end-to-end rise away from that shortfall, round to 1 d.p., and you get 2.6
